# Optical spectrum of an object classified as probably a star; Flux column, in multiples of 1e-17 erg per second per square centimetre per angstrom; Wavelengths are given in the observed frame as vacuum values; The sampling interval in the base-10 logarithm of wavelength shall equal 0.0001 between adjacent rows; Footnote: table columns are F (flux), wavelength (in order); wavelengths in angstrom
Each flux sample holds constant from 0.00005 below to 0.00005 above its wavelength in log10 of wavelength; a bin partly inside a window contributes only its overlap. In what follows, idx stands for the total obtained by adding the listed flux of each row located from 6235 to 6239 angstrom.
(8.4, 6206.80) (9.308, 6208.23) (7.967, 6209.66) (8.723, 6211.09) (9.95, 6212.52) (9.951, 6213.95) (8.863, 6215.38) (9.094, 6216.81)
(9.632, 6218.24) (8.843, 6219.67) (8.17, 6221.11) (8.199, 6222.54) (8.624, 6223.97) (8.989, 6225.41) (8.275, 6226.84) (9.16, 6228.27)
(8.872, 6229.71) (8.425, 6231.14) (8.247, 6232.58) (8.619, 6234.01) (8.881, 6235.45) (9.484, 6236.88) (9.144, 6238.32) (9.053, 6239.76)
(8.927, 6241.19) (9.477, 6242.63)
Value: 27.5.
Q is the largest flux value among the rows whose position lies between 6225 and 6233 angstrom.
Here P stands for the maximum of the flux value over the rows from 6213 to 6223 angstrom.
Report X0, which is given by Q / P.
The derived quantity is 0.92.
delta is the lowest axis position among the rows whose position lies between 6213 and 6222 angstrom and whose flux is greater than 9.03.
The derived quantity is 6213.95 angstrom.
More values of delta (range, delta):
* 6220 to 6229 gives 6228.27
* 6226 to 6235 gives 6228.27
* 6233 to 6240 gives 6236.88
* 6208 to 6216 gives 6208.23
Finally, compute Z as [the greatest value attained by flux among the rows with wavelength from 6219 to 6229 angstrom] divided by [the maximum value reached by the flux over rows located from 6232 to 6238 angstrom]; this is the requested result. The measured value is 0.97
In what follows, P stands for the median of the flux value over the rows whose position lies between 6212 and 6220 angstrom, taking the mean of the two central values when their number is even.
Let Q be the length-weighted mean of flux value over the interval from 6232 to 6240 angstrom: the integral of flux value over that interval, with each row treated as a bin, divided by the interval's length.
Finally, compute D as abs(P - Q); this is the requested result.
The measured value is 0.46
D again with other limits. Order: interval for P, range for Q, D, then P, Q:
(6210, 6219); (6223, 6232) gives 0.66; 9.4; 8.70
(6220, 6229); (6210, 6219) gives 0.87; 8.4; 9.31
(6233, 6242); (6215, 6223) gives 0.17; 9.0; 8.82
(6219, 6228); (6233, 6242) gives 0.55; 8.4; 9.00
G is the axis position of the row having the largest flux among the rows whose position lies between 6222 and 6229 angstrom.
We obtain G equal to 6228.27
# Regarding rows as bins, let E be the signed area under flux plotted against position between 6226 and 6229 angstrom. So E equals 26.2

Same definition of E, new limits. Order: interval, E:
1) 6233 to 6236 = 26.1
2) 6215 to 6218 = 27.3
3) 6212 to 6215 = 29.5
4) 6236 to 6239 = 27.9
